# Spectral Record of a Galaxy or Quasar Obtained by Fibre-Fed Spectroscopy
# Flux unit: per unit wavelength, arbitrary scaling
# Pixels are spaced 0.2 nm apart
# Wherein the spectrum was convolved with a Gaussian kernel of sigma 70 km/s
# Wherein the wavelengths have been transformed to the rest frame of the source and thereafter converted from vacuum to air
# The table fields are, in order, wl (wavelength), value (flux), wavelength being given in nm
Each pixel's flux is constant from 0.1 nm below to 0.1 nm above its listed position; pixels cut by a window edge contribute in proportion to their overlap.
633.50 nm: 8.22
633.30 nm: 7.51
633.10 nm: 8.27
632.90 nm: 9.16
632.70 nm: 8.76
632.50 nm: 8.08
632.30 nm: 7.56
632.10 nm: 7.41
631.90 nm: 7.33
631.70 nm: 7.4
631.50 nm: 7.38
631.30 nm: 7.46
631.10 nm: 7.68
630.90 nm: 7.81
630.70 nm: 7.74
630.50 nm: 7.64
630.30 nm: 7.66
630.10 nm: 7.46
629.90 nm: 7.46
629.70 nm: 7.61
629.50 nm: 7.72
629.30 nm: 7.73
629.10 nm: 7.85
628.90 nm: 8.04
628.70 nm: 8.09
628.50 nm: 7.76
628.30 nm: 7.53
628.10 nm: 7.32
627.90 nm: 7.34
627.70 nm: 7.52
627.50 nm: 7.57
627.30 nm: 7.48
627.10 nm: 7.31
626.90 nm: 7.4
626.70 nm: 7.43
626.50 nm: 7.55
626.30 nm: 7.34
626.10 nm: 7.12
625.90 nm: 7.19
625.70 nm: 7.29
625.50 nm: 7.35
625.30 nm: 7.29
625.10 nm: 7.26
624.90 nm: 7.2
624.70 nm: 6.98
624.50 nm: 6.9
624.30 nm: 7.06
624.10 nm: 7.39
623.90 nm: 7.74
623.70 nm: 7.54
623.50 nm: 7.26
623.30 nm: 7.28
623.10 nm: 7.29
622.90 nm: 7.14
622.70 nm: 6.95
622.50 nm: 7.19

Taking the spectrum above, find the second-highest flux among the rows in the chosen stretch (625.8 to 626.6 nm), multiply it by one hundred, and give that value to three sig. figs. 734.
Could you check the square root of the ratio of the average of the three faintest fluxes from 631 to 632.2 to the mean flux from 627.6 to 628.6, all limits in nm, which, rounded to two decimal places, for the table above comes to 0.99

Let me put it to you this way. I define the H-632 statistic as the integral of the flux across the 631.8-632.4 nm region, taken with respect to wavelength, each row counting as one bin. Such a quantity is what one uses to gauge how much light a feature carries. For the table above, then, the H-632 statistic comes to 4.46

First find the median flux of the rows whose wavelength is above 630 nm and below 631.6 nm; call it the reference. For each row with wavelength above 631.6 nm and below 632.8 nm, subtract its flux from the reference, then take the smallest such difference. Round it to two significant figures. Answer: -1.1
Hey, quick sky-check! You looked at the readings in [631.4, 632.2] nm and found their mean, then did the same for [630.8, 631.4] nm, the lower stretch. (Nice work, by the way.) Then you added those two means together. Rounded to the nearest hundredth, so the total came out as 15.03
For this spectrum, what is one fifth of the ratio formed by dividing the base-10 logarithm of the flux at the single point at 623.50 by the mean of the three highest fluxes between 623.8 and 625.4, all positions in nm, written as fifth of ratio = 0.0230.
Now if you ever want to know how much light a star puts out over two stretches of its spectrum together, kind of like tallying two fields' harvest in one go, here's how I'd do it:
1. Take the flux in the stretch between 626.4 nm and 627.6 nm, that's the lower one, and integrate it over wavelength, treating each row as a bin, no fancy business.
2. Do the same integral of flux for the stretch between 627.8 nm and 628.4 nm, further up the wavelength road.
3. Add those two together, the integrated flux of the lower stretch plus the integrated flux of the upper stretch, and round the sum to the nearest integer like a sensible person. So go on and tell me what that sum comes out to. 13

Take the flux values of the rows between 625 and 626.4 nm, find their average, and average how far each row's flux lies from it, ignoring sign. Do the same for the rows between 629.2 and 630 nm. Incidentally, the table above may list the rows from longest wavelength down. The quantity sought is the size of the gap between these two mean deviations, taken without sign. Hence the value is 0.033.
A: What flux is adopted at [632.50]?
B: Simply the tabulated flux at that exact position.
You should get 8.08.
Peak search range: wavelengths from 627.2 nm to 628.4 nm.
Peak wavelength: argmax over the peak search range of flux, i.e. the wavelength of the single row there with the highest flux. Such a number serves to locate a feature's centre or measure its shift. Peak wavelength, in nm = 627.50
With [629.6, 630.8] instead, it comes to 630.70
